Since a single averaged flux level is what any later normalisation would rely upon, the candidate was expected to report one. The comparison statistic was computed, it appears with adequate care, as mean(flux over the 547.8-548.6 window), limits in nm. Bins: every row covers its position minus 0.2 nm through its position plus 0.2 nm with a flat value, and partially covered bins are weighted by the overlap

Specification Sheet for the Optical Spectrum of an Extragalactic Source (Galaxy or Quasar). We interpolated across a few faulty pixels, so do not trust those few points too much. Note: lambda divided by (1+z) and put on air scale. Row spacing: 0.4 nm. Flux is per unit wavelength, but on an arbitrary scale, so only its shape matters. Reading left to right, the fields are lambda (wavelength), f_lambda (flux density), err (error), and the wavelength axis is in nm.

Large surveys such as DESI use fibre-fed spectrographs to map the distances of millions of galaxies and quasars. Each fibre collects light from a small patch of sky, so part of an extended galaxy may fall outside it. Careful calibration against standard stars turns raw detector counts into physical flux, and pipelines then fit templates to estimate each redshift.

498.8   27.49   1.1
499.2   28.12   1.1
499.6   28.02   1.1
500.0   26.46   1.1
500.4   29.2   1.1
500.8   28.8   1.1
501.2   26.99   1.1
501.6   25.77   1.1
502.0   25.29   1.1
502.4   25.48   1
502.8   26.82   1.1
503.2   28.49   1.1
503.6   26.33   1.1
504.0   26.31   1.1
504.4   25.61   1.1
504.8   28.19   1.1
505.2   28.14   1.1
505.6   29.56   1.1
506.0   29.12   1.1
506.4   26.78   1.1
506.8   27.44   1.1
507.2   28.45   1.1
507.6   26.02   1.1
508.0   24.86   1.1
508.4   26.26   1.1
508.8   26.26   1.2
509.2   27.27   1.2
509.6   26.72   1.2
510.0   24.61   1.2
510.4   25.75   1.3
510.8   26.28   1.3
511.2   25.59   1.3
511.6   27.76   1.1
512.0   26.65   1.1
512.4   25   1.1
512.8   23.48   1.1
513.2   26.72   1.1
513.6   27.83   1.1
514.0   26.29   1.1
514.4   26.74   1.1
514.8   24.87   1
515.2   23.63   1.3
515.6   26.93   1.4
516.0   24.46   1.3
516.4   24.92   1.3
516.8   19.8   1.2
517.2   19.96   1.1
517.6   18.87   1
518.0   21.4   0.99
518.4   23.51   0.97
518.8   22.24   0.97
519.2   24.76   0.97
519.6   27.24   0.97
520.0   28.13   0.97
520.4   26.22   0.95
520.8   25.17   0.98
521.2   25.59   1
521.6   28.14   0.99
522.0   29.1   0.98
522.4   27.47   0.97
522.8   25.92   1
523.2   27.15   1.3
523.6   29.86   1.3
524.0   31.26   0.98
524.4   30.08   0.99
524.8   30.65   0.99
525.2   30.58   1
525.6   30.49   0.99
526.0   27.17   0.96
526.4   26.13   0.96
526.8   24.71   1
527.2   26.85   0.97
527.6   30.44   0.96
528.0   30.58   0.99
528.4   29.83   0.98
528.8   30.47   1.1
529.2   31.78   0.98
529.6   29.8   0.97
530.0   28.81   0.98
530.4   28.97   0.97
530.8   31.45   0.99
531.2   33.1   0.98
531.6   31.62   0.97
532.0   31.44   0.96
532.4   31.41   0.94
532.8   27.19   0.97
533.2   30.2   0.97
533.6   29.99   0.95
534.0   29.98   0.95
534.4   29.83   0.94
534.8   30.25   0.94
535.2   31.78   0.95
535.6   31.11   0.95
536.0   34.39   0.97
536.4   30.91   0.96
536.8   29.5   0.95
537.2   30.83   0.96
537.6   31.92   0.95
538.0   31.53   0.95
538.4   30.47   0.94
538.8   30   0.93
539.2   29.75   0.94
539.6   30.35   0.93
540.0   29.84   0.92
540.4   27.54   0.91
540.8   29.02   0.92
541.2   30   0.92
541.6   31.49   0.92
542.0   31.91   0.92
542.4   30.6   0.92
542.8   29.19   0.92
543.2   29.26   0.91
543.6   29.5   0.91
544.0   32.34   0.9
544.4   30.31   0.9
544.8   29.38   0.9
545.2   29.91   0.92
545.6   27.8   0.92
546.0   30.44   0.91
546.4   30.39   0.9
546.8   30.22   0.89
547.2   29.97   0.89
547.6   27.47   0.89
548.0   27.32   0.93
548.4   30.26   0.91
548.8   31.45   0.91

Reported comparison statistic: 28.8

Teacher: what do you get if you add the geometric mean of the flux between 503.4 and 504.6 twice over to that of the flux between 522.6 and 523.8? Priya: 80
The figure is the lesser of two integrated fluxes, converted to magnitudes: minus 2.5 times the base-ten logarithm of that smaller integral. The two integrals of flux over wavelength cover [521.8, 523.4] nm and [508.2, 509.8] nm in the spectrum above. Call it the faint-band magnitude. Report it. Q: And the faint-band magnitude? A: -4.07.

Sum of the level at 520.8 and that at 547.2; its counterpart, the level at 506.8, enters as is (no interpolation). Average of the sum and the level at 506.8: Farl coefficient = 41.3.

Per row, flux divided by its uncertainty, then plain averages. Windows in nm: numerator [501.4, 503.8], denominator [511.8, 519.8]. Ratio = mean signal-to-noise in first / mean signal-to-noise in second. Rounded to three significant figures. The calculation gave 1.10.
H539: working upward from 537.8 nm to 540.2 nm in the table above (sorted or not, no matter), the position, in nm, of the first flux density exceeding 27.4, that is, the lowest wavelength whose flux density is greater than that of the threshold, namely 538.0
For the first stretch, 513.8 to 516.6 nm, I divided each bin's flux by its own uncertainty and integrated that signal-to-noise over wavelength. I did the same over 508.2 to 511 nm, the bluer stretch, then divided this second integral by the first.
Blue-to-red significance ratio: 1.02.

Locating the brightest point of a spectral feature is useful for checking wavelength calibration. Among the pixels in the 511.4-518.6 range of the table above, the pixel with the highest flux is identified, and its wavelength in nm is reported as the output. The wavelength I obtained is 513.6 nm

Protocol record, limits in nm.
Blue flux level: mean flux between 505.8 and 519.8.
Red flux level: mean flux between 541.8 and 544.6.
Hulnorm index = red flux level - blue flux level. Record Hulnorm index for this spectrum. 5.2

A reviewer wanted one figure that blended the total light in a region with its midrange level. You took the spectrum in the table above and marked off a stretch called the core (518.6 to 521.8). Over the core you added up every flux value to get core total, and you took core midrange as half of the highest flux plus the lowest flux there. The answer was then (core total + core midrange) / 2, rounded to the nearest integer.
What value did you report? 116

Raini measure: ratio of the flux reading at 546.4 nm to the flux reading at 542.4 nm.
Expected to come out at 0.99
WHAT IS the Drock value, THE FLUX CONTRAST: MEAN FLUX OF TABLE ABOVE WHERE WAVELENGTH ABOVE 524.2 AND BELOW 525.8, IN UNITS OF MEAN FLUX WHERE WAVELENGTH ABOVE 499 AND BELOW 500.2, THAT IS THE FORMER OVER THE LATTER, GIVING 1.11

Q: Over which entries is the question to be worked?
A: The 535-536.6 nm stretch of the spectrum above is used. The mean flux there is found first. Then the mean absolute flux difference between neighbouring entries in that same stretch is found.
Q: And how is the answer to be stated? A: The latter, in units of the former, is 0.08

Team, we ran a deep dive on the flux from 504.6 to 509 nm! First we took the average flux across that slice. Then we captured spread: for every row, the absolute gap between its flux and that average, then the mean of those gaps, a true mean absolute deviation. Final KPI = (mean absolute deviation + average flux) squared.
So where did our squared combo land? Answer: 817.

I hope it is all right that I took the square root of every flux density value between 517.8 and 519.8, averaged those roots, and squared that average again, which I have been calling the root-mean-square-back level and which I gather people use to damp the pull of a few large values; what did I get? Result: 24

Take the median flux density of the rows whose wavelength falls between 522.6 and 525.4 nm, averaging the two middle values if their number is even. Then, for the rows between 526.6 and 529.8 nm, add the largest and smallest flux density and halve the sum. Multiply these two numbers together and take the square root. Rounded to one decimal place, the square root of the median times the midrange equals 29.1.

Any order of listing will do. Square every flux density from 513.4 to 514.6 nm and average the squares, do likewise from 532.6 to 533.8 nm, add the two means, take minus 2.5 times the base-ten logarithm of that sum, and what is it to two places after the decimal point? -7.99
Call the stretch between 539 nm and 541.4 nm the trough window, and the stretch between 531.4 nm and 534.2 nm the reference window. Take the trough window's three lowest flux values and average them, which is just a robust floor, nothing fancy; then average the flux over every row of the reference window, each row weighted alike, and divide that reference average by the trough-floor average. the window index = 1.05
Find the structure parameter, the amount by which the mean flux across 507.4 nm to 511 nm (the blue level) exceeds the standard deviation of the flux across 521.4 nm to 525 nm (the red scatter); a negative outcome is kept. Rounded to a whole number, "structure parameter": 24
